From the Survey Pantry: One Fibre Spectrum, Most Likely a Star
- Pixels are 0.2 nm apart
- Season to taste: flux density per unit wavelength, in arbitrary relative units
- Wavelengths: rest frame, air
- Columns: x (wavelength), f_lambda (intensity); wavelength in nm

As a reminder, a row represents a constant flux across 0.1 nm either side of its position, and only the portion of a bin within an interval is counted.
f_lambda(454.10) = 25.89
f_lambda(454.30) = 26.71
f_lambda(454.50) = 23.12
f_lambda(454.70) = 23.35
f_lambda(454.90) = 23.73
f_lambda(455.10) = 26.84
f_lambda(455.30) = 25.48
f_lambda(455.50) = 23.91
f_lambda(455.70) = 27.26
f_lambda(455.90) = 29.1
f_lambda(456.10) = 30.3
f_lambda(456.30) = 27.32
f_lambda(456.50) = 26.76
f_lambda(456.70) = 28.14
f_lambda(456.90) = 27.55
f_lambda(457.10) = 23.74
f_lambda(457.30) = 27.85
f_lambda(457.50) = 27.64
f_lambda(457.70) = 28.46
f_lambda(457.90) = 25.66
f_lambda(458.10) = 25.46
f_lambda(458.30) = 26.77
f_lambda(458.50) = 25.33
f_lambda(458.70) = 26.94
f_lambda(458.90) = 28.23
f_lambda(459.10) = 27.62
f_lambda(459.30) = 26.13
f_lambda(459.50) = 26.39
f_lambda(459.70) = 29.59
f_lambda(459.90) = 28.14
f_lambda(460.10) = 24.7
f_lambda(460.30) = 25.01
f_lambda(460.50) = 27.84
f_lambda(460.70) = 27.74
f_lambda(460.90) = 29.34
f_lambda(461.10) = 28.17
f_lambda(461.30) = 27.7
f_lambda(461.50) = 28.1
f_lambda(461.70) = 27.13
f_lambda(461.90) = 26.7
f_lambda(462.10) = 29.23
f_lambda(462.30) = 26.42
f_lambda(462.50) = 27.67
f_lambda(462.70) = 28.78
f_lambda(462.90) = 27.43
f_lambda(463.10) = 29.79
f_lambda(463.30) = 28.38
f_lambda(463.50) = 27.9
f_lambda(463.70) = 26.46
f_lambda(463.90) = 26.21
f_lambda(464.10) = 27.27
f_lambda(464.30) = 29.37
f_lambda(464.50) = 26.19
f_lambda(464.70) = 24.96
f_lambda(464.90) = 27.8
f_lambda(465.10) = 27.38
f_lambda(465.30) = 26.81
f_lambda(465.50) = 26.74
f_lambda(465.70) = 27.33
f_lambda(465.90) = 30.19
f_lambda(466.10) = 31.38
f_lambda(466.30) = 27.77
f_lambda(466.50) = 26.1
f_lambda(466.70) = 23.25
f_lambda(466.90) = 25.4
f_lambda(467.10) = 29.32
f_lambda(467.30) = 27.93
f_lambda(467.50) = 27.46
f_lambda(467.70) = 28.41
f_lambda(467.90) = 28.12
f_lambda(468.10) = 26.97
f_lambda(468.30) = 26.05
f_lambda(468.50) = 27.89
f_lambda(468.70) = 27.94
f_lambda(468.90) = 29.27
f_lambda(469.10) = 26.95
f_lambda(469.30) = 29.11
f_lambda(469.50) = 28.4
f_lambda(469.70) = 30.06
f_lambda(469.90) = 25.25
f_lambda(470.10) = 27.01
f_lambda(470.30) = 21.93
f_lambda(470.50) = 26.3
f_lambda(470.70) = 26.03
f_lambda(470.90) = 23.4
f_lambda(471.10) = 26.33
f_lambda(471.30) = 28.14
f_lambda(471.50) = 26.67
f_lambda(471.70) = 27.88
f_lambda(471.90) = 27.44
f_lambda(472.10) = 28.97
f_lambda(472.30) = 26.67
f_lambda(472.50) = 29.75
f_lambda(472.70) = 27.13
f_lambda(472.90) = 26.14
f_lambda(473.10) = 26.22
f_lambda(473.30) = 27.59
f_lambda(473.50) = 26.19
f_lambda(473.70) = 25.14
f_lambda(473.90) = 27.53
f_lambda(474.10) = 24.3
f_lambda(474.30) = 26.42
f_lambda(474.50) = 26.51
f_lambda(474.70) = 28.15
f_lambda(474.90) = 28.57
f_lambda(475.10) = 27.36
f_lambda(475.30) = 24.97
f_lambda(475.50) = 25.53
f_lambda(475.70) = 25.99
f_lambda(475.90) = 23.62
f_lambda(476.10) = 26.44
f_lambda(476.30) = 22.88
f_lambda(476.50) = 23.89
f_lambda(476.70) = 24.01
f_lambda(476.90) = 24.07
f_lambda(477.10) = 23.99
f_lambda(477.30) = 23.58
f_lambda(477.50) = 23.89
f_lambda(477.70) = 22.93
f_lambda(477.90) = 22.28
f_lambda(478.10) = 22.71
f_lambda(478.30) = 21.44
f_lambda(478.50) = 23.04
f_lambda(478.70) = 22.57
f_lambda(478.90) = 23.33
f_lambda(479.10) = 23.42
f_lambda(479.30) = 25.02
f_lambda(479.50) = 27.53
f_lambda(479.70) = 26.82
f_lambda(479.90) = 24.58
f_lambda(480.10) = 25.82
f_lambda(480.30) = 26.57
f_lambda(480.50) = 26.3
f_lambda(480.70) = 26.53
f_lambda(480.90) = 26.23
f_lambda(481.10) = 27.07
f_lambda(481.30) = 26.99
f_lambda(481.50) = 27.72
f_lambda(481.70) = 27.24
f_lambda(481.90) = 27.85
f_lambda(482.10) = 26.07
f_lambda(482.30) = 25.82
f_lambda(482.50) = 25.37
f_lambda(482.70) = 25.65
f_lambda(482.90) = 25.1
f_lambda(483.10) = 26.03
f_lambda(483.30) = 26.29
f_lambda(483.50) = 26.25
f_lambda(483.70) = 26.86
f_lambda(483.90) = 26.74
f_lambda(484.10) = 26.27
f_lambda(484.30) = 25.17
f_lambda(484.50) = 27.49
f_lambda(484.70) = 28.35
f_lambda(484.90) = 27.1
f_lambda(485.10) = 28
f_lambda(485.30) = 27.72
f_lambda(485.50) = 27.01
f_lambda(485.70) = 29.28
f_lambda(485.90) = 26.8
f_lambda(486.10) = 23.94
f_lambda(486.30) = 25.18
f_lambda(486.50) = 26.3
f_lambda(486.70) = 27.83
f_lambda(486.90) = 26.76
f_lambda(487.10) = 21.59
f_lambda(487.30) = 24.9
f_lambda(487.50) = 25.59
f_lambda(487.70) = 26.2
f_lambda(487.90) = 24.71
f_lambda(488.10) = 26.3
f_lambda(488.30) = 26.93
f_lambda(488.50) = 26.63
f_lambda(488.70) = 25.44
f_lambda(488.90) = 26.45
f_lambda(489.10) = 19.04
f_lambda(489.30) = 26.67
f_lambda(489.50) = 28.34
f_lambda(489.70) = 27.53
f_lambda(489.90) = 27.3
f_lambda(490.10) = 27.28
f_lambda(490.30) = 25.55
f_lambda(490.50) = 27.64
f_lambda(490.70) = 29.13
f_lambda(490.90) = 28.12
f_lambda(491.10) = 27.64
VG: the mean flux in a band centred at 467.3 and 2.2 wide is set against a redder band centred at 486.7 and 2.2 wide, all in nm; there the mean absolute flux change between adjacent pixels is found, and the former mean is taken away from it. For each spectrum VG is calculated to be -25.0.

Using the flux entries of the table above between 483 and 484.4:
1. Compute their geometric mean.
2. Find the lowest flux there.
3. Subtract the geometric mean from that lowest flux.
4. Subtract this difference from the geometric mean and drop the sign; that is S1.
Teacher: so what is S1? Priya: 27.3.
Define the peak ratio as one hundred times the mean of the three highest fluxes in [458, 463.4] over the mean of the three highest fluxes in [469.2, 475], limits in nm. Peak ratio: 100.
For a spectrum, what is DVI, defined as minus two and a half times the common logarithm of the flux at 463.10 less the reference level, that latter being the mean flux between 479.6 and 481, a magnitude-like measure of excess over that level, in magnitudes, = -1.4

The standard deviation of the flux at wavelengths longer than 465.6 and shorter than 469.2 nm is 1.8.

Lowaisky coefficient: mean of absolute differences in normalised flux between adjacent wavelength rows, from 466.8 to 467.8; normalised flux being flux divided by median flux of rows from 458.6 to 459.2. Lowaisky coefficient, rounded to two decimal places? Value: 0.06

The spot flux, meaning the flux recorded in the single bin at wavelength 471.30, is 28.14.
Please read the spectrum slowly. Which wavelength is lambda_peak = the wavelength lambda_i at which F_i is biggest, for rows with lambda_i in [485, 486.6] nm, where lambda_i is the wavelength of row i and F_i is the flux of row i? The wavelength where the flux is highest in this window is 485.70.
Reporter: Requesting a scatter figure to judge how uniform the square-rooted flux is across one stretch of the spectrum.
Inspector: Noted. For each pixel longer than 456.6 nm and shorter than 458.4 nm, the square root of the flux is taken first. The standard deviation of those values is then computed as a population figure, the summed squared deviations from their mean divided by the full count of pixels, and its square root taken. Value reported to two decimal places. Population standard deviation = 0.14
